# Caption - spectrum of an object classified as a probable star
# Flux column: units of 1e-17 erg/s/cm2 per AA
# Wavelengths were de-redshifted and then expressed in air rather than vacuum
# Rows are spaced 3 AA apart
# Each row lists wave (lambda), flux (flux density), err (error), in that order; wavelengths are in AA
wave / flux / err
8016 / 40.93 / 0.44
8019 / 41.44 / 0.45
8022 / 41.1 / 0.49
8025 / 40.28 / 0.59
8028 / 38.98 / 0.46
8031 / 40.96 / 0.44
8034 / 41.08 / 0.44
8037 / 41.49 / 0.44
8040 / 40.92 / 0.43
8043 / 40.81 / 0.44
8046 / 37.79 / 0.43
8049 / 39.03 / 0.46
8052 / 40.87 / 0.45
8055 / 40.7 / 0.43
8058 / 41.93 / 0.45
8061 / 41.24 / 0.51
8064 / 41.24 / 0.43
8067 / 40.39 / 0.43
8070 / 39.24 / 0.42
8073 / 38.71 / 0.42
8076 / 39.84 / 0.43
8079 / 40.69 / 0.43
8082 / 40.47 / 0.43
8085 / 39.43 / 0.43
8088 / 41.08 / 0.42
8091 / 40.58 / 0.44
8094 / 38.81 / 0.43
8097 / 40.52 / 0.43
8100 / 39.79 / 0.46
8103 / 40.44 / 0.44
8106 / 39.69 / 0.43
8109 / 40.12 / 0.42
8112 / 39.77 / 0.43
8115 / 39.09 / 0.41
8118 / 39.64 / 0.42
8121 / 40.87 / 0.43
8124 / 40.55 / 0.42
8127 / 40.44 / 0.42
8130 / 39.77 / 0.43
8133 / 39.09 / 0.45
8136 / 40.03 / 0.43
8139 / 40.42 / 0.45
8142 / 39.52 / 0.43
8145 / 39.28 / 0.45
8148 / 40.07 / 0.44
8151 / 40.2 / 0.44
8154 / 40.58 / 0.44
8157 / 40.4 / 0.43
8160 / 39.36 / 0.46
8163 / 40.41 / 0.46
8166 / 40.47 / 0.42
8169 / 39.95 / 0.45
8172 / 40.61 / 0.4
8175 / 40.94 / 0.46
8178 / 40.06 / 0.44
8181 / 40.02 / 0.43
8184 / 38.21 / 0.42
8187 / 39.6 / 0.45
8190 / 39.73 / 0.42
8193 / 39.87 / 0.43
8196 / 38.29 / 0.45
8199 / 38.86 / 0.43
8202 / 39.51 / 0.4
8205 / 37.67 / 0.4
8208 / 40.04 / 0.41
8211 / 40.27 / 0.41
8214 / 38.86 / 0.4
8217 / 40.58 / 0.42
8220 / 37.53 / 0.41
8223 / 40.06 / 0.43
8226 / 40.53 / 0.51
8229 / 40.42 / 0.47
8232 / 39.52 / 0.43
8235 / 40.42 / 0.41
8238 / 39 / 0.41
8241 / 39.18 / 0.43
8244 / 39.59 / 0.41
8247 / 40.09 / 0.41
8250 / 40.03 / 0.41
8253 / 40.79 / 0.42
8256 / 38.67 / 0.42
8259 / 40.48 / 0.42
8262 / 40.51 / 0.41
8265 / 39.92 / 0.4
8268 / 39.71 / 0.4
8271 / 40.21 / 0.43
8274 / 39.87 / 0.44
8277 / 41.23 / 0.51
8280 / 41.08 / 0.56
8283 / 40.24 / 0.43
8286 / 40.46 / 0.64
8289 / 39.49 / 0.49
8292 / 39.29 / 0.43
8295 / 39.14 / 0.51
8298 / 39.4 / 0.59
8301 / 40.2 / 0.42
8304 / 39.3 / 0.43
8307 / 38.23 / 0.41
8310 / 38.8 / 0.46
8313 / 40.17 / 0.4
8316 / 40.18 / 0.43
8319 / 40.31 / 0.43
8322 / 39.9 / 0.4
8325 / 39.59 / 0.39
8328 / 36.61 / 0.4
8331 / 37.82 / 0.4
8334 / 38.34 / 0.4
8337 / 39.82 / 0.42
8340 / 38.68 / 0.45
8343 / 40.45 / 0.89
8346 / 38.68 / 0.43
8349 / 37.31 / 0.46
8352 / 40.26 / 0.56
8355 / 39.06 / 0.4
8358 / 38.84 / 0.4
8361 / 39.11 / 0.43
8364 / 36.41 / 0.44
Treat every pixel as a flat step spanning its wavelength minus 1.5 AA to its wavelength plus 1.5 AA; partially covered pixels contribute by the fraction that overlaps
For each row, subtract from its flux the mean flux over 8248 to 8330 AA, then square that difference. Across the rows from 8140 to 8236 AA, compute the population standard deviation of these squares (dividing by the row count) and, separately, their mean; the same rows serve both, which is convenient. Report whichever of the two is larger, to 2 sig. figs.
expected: 1.2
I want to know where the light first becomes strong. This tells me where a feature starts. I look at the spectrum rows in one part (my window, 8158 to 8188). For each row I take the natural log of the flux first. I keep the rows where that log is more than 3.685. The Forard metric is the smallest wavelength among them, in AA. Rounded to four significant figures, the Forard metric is 8163 AA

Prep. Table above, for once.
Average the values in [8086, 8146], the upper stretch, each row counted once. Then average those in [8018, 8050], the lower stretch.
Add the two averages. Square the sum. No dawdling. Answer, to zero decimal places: 6453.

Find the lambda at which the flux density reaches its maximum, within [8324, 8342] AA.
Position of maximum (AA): 8337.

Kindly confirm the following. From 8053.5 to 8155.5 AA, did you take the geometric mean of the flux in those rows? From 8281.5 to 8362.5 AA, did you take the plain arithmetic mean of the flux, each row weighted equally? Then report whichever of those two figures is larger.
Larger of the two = 40.1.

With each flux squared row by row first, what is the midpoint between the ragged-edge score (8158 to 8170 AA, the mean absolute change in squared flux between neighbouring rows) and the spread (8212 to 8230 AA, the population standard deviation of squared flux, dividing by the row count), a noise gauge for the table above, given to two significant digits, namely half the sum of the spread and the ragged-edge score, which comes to 66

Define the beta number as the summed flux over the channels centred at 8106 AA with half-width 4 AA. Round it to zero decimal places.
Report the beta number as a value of 120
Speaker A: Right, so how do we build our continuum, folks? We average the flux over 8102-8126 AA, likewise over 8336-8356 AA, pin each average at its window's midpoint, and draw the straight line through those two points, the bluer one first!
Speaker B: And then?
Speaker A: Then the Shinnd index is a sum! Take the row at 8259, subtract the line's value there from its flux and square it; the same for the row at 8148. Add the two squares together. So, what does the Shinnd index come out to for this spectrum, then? 1.0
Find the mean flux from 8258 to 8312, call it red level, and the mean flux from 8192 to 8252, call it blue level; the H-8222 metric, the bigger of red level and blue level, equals 39.9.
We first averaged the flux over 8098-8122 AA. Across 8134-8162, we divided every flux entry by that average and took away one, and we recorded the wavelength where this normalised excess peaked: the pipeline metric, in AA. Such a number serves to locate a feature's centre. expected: 8154 AA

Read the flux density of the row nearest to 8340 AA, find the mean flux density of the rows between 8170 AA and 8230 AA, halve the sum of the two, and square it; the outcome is 1531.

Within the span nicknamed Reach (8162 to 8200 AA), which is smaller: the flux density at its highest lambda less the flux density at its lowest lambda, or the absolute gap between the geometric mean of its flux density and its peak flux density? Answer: -1.55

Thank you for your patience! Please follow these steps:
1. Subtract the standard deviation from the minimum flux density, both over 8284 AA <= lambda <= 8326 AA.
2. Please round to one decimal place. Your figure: 37.6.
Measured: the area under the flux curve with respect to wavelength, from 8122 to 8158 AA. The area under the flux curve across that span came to 1441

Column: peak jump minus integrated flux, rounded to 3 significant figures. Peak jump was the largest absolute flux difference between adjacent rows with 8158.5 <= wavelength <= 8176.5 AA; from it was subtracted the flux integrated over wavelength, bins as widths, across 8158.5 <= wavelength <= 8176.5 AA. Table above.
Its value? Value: -724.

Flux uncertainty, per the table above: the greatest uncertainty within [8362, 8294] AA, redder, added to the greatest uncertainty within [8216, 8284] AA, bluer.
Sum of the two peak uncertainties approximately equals 1.45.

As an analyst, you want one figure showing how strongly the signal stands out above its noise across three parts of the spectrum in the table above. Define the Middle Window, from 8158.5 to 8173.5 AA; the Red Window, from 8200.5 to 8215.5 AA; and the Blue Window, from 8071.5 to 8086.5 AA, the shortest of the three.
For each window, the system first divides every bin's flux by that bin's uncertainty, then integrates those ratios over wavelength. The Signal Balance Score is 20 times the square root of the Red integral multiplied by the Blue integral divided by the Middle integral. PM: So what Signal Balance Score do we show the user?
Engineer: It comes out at 768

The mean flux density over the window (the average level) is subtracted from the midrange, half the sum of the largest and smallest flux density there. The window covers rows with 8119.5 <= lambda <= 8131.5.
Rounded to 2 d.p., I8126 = -0.09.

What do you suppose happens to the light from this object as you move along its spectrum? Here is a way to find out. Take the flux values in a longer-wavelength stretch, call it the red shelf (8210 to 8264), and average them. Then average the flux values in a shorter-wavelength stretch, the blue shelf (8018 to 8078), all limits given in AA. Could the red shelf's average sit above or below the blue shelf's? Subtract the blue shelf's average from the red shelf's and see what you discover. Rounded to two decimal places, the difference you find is -0.59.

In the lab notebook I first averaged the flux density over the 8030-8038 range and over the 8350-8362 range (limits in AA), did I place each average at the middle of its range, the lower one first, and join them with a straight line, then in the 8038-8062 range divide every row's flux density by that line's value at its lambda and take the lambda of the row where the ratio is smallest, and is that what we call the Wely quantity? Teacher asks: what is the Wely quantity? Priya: 8046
